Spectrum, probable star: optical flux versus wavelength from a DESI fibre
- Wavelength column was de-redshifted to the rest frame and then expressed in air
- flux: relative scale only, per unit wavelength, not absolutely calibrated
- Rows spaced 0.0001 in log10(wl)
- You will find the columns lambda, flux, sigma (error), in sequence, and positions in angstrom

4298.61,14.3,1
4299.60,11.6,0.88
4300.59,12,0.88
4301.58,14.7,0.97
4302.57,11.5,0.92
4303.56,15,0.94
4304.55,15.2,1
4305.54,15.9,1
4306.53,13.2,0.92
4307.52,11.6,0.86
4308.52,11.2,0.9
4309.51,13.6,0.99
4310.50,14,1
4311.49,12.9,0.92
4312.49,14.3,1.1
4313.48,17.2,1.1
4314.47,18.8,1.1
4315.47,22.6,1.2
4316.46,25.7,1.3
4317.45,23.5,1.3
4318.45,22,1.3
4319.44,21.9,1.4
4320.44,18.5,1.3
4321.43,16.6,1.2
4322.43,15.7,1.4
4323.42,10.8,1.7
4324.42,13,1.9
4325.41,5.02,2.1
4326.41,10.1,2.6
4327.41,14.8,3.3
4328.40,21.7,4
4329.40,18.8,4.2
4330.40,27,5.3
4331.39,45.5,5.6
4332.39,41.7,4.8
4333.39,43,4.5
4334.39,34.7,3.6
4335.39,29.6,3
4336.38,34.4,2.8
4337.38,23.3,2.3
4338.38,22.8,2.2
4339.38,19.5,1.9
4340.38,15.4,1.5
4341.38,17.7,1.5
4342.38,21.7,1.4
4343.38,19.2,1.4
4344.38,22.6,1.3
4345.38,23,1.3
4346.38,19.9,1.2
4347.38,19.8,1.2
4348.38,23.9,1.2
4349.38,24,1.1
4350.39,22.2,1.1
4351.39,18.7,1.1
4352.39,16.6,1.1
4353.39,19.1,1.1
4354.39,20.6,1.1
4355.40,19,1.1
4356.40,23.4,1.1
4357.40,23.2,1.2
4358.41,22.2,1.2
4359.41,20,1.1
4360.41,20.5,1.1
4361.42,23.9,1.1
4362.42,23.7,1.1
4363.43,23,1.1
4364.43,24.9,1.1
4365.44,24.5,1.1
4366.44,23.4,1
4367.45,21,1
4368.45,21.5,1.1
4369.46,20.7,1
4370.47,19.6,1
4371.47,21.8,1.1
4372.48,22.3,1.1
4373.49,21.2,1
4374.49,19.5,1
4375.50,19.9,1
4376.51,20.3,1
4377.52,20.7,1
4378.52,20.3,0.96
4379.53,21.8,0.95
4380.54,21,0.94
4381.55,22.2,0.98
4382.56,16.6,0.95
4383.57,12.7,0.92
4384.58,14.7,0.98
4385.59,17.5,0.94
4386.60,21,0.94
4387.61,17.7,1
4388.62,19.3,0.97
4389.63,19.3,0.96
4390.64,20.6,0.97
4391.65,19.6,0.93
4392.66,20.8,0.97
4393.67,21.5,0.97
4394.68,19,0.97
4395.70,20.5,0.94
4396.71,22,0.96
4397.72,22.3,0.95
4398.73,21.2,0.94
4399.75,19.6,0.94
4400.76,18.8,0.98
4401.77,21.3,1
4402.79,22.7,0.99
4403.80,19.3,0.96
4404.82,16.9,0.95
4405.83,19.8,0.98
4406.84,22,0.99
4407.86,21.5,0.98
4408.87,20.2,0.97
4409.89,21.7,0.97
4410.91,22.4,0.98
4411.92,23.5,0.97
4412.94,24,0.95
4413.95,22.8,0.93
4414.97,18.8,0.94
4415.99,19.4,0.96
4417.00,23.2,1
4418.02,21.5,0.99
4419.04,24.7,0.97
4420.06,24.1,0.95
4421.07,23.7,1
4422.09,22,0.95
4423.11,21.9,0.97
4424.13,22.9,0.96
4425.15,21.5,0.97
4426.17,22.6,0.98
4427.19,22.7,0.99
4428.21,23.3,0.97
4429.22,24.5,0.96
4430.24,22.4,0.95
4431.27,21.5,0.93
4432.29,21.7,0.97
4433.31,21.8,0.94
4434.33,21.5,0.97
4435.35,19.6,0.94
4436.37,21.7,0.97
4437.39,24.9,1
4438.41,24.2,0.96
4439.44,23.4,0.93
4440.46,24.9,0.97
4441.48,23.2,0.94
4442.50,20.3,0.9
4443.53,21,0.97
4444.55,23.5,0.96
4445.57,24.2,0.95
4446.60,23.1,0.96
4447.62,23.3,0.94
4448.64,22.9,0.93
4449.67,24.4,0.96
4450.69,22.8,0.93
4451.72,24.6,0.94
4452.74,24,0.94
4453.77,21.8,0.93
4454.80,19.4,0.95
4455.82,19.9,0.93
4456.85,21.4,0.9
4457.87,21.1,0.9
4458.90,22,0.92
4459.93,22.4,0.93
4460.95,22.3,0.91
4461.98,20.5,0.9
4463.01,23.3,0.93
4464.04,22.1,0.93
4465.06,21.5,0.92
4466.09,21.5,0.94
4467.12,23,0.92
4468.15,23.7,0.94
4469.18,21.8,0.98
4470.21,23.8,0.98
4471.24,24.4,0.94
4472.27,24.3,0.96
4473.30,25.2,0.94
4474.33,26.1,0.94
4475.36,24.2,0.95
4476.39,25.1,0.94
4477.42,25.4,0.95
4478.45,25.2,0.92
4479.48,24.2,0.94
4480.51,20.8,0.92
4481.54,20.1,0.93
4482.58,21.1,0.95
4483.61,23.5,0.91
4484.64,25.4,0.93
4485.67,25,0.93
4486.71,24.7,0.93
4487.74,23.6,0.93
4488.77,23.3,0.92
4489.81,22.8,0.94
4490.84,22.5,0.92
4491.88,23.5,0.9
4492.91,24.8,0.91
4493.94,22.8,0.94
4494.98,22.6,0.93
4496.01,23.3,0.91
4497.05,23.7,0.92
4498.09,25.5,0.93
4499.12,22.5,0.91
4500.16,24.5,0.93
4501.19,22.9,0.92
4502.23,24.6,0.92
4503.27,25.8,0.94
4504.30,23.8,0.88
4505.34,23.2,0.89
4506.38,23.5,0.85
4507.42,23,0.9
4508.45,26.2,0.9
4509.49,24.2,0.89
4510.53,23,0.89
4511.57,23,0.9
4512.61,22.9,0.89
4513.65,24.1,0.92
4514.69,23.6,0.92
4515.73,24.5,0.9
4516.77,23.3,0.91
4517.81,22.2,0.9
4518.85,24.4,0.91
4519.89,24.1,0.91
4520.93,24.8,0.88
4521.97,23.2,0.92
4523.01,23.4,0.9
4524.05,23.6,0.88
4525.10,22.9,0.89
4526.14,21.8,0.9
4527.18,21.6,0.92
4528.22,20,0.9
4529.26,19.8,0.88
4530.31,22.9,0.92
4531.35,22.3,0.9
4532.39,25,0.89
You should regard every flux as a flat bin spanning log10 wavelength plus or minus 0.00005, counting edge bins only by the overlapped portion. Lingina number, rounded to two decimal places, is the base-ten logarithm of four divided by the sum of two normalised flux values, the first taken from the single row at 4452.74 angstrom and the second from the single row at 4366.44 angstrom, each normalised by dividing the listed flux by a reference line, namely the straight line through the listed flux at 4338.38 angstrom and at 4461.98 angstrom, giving 0.26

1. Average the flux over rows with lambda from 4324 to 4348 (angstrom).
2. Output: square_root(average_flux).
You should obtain 4.85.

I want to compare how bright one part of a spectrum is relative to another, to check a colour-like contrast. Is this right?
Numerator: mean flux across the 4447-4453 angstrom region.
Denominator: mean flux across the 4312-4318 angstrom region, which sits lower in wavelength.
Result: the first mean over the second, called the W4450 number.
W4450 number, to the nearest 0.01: 1.16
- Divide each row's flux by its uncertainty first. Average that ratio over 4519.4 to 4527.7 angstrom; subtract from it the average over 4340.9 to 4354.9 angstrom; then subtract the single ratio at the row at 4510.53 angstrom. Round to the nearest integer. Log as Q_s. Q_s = -17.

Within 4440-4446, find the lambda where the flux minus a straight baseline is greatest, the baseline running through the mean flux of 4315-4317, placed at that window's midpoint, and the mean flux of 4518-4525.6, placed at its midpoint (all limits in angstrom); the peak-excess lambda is 4440.46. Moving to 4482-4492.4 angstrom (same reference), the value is 4484.64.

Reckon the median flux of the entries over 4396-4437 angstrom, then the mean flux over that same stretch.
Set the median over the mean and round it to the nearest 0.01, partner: 1.01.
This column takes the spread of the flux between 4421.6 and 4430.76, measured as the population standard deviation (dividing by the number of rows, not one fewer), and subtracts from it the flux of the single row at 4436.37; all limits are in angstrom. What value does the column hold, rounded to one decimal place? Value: -20.9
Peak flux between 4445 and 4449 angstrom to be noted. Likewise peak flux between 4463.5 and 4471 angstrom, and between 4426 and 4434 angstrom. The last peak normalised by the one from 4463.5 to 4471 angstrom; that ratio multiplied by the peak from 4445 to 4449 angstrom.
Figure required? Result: 25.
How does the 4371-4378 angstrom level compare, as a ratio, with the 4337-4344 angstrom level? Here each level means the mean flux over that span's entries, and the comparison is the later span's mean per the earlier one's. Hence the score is 1.04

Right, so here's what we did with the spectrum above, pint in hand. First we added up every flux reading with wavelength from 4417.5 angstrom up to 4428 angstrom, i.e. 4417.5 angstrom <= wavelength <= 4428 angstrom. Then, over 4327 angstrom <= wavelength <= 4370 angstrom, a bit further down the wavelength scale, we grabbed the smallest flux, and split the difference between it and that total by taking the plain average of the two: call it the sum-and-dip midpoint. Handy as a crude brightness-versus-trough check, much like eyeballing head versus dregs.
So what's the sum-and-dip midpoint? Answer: 121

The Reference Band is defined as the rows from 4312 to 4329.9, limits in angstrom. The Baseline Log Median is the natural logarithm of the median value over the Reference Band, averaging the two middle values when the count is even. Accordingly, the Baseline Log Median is 2.882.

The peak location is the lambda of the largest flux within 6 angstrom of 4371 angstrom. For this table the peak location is 4365.44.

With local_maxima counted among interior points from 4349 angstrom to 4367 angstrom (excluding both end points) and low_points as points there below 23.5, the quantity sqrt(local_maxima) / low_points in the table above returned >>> 0.154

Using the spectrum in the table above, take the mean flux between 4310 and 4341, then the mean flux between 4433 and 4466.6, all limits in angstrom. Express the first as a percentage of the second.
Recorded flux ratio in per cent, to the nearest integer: 97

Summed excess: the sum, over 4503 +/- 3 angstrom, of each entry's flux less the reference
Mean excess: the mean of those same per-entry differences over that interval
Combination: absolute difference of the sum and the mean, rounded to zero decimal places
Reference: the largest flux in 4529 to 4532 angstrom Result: 6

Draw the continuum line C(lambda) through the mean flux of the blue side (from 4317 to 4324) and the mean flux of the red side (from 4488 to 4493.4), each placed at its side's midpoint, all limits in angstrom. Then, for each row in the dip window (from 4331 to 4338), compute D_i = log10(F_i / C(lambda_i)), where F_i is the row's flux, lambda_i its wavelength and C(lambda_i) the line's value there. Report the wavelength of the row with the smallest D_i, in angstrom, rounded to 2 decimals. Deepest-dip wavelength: 4337.38 angstrom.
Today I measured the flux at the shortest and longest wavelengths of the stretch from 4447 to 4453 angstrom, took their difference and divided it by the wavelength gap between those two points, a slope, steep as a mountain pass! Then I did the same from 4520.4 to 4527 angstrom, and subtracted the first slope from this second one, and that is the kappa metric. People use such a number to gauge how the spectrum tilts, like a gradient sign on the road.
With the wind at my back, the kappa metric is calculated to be -0.7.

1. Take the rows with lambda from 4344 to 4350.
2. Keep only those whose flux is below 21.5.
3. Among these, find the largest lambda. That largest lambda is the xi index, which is 4347.38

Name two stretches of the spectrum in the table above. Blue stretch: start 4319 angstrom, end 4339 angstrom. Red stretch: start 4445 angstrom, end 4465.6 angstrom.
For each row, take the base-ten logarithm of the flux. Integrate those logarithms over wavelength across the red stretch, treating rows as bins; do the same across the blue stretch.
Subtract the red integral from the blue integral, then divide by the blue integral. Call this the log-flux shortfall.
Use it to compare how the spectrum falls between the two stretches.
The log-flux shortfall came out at -0.06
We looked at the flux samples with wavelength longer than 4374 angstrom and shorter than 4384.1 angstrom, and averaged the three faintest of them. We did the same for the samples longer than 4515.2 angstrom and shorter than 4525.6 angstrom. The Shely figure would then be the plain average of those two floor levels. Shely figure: 19.5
